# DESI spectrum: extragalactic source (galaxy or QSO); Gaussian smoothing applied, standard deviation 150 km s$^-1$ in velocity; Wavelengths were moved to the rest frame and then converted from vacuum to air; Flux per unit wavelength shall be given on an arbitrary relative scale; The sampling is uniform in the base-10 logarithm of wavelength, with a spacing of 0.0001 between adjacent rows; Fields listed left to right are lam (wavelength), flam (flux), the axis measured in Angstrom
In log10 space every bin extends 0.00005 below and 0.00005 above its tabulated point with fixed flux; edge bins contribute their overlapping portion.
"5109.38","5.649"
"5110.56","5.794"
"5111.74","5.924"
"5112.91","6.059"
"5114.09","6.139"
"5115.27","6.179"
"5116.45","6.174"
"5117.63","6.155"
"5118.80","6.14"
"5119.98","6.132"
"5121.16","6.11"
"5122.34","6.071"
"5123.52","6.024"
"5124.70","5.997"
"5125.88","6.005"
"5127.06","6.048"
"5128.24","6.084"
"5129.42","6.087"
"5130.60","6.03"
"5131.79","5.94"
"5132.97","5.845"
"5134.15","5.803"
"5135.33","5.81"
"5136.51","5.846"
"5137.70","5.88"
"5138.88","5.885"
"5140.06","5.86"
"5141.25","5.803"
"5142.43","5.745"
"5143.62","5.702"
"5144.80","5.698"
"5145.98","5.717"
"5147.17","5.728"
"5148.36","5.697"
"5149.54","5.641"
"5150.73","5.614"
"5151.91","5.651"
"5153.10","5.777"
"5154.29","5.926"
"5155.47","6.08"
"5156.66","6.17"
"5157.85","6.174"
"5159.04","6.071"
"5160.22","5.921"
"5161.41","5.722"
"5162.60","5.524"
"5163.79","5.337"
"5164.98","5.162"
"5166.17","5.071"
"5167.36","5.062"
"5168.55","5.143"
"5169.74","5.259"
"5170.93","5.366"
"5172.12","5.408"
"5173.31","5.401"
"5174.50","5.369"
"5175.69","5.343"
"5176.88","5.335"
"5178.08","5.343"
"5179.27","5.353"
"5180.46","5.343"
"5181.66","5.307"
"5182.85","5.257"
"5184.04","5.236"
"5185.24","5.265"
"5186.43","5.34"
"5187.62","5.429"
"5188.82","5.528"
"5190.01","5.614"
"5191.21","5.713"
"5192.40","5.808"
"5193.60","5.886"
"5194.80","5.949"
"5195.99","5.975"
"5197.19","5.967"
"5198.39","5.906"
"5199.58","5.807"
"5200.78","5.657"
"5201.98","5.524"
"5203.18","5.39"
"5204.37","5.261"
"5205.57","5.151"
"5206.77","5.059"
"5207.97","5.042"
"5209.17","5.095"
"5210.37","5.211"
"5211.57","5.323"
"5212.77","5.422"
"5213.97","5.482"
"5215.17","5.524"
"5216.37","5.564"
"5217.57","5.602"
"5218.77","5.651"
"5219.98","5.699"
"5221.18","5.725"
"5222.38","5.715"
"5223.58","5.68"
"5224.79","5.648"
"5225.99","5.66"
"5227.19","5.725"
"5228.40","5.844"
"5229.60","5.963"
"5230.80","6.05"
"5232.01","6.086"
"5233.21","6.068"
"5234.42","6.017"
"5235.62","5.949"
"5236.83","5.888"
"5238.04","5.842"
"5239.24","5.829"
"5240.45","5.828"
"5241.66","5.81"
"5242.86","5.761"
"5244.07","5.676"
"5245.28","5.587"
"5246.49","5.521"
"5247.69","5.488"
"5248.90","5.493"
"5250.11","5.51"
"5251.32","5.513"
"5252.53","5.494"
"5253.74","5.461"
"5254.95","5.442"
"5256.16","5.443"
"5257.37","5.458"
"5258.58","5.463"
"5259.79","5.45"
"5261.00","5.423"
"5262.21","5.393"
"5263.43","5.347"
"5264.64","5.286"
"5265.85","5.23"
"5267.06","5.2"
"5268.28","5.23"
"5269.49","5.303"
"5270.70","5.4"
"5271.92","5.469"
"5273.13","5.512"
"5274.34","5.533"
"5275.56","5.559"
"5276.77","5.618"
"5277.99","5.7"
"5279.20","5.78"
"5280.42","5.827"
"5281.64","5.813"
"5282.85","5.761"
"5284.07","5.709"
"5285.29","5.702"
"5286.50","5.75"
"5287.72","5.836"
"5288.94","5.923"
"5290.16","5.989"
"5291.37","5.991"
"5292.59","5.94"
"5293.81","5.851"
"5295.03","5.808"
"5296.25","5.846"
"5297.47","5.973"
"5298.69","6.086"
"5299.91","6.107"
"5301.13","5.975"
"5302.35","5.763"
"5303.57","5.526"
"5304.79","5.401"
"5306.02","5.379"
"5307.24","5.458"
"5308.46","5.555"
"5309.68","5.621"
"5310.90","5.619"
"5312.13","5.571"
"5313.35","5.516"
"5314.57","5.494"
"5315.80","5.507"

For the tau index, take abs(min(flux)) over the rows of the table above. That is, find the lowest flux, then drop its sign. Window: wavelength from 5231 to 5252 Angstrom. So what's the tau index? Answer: 5.5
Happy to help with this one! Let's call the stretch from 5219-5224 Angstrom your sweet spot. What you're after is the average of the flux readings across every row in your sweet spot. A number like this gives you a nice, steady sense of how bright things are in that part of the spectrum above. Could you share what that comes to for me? 5.70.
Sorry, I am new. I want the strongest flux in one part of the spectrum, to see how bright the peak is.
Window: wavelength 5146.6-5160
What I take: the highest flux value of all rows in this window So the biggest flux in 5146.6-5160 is 6.174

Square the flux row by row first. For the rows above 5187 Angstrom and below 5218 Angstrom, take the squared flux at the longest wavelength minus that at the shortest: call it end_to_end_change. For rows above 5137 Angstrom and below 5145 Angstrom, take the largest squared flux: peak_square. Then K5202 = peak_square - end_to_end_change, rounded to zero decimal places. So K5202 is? 33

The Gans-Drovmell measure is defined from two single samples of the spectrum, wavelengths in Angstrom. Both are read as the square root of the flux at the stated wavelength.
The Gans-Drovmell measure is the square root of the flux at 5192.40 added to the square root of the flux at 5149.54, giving 4.79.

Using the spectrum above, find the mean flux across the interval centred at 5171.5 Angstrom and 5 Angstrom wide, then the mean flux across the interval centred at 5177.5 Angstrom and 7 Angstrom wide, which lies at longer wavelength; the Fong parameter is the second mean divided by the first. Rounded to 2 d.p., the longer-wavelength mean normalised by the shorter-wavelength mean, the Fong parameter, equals 1.00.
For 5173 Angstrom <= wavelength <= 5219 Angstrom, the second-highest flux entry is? 5.967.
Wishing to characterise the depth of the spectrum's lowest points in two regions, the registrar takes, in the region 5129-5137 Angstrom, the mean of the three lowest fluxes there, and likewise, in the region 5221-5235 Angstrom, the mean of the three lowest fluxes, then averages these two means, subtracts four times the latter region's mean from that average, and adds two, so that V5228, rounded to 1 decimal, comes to -14.9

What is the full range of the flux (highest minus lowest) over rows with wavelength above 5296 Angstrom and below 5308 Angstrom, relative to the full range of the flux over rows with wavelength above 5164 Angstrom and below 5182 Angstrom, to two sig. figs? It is 2.1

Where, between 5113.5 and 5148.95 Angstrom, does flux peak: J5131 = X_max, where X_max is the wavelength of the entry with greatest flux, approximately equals 5115.27 Angstrom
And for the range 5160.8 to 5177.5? 5161.41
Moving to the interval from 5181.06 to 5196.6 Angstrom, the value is 5195.99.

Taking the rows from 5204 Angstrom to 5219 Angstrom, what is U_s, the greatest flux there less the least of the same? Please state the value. 0.6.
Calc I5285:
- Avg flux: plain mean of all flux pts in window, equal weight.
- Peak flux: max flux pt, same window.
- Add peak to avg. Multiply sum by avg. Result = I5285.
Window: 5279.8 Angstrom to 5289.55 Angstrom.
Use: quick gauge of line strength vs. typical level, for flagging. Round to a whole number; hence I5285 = 68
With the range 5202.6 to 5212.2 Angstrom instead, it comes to 55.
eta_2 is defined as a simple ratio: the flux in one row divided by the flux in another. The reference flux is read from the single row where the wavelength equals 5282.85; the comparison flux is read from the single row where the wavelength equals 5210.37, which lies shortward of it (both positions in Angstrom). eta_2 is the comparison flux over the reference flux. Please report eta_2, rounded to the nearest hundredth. 0.90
